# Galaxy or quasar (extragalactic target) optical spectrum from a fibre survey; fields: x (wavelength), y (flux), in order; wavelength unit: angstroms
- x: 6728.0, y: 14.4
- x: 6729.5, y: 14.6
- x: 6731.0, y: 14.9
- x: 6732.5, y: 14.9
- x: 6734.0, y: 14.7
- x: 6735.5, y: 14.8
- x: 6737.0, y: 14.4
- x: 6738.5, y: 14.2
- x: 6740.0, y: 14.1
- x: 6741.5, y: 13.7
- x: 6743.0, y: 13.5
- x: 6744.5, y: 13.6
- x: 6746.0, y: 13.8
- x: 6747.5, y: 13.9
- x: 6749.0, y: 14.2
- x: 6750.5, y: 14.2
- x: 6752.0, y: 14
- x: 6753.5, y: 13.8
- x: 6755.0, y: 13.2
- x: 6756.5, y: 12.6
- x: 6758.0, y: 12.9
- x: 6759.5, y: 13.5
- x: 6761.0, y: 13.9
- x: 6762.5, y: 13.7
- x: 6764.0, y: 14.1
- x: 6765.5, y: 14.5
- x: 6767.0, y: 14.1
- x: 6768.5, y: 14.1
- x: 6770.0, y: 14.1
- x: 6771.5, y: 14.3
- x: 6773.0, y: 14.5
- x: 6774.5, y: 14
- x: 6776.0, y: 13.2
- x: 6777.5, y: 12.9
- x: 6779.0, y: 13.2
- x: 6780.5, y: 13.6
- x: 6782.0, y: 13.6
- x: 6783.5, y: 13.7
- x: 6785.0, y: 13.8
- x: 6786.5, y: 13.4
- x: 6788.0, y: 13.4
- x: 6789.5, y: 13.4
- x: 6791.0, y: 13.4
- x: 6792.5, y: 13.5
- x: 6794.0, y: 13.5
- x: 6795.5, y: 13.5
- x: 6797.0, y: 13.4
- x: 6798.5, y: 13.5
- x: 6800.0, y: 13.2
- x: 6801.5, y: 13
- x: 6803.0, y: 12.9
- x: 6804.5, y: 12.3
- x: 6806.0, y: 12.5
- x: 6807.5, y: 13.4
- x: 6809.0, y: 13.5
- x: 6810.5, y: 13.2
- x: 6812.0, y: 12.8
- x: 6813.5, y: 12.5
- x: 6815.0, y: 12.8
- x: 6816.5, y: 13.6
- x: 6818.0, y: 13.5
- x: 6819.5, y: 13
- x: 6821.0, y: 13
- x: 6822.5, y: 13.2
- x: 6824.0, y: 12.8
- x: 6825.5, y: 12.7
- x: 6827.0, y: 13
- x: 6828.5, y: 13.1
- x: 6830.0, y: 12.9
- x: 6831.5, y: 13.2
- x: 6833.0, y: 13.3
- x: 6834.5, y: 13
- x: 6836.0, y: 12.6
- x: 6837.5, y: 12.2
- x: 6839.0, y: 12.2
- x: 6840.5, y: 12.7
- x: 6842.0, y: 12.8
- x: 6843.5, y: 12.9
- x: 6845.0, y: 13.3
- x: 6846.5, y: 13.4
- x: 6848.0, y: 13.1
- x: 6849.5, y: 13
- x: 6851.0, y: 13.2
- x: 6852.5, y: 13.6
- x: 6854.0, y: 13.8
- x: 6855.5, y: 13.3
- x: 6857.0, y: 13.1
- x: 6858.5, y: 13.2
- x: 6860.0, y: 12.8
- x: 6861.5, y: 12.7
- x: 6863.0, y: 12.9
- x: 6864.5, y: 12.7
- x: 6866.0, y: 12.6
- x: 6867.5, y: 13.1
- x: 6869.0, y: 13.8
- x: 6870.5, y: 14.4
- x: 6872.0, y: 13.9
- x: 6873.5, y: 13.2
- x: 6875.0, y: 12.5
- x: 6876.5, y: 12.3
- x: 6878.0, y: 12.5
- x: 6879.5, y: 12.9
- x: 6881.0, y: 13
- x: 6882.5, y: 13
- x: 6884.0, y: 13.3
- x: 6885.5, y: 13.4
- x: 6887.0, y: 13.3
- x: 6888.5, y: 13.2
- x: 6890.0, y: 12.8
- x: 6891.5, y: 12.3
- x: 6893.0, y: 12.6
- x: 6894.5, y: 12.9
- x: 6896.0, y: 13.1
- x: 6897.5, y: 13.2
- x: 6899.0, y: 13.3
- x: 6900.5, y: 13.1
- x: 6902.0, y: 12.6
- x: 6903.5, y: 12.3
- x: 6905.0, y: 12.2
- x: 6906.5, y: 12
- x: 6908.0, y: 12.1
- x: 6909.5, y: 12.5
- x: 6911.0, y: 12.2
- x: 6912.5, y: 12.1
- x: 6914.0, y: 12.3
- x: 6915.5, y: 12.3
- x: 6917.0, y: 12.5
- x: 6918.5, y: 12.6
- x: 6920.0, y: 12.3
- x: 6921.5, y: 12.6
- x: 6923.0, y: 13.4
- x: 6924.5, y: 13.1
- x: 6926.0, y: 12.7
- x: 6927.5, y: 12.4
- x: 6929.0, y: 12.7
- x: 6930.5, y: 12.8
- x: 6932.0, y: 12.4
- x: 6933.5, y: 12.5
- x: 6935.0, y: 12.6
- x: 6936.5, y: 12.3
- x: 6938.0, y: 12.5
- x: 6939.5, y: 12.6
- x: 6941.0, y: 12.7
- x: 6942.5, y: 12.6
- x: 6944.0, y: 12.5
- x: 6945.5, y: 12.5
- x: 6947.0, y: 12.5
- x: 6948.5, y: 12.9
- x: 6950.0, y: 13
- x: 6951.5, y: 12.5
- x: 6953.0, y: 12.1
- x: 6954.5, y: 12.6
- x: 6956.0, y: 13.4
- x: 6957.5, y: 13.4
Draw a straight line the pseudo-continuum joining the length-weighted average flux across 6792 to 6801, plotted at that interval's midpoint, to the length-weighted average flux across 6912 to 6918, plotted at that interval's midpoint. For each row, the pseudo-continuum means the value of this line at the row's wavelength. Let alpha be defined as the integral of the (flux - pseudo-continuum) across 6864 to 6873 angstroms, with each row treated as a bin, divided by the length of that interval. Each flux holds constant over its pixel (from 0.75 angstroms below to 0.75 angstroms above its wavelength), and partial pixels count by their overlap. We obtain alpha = 0.7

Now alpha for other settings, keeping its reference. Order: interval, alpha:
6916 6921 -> 0.2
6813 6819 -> -0.1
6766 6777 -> 0.4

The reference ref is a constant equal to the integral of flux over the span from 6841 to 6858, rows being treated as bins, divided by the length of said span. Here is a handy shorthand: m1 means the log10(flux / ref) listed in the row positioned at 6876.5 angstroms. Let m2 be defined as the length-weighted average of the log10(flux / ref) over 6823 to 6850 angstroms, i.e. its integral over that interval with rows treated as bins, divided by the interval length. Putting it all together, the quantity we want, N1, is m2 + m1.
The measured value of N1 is -0.04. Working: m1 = -0.031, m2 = -0.011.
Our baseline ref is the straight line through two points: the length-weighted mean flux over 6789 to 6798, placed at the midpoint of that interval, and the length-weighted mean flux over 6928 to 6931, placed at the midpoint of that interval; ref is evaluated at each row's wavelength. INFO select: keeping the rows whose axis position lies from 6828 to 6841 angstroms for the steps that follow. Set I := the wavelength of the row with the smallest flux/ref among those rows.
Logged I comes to 6837.5 angstroms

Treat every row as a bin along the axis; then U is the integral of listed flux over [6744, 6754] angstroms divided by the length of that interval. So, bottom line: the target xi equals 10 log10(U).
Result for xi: 11.4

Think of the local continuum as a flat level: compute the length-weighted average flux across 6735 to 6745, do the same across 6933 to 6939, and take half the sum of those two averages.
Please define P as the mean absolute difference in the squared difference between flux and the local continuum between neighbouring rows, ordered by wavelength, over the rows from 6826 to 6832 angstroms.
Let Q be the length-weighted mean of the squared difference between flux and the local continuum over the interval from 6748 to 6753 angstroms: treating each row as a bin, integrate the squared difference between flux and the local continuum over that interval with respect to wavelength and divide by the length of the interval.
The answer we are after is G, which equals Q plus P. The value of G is 0.82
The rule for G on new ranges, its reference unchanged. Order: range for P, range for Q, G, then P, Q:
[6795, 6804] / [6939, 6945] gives 0.49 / 0.05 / 0.44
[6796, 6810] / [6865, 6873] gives 0.72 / 0.24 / 0.47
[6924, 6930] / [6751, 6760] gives 0.65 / 0.38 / 0.27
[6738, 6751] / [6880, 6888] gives 0.24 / 0.21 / 0.03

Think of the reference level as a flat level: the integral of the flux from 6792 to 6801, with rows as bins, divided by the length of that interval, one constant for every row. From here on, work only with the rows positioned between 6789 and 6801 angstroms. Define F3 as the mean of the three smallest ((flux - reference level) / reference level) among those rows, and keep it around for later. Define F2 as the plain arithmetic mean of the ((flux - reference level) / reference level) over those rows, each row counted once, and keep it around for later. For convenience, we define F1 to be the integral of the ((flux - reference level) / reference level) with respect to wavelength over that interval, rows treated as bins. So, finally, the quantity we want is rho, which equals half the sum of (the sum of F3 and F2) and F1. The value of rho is 0.0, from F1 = 0.0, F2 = 0.00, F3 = -0.006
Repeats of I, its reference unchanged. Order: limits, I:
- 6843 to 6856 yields 6843.5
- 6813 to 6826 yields 6813.5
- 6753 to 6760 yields 6756.5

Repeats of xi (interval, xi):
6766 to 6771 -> 11.5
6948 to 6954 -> 11.0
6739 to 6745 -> 11.4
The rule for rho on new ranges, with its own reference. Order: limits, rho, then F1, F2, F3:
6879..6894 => -0.3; -0.5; -0.03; -0.064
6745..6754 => 0.2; 0.4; 0.04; 0.031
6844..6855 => -0.1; -0.1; -0.01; -0.024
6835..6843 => -0.3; -0.5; -0.07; -0.081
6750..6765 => 0.1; 0.2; 0.01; -0.039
